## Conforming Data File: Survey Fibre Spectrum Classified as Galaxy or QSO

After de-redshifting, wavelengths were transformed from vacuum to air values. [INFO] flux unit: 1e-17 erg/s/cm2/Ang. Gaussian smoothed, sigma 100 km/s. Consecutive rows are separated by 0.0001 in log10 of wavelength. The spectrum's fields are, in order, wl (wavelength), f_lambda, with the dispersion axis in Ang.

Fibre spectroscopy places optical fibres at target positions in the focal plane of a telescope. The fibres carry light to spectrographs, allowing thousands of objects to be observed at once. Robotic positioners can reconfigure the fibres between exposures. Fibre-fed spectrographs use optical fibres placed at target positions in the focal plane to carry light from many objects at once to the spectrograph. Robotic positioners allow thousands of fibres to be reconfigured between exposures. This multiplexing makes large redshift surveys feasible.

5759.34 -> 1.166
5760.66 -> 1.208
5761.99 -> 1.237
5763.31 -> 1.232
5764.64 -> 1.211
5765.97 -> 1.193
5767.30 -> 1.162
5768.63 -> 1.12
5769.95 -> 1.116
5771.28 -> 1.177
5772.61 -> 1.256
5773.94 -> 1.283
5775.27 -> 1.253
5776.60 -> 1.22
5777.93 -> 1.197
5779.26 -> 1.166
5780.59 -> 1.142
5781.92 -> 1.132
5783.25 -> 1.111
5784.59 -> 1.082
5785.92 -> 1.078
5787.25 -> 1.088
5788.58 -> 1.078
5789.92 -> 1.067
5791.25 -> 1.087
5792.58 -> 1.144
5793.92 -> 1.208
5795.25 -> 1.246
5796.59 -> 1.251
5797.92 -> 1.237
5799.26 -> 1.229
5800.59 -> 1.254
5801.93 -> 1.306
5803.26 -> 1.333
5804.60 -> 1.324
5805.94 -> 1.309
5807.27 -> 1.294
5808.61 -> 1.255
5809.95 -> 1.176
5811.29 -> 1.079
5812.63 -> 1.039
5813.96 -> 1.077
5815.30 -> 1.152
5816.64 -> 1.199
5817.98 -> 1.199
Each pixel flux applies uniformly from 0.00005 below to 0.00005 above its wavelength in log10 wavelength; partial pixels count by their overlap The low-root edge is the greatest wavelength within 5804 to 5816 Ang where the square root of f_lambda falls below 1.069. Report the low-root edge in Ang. 5813.96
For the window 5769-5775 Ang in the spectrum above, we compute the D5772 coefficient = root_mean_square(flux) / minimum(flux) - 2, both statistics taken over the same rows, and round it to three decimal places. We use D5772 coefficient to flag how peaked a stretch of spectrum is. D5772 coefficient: -0.916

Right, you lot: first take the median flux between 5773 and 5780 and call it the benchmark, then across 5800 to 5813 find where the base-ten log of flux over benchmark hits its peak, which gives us 5803.26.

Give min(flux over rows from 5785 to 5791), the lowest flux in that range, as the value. 1.067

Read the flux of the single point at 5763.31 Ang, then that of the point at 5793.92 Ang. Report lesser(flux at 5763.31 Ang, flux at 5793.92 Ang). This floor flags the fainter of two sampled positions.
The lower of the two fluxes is 1.21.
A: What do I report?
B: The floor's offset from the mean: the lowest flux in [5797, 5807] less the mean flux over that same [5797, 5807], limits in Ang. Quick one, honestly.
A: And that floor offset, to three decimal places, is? -0.056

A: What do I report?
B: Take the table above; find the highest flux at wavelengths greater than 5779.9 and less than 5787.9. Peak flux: 1.142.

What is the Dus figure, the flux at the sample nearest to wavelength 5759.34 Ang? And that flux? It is 1.166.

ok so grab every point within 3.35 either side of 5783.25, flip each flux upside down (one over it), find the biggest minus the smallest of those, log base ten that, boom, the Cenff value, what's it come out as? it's -1.28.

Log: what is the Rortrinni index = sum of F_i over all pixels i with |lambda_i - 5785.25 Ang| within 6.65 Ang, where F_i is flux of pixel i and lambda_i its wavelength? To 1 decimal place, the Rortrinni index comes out 11.0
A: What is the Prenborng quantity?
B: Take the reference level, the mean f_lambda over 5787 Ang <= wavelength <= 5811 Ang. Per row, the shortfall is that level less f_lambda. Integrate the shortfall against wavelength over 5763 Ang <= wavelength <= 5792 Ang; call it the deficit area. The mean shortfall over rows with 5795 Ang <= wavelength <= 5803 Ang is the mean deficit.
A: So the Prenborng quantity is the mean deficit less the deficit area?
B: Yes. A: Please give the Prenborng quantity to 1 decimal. -1.8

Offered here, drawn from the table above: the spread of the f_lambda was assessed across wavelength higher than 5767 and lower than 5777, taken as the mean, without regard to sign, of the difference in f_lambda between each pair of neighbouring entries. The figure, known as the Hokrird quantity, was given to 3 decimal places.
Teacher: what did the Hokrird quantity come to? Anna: 0.039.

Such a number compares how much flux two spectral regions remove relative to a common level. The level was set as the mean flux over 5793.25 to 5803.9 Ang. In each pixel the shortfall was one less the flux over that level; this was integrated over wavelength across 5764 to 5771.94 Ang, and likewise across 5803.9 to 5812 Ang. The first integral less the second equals 0.48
